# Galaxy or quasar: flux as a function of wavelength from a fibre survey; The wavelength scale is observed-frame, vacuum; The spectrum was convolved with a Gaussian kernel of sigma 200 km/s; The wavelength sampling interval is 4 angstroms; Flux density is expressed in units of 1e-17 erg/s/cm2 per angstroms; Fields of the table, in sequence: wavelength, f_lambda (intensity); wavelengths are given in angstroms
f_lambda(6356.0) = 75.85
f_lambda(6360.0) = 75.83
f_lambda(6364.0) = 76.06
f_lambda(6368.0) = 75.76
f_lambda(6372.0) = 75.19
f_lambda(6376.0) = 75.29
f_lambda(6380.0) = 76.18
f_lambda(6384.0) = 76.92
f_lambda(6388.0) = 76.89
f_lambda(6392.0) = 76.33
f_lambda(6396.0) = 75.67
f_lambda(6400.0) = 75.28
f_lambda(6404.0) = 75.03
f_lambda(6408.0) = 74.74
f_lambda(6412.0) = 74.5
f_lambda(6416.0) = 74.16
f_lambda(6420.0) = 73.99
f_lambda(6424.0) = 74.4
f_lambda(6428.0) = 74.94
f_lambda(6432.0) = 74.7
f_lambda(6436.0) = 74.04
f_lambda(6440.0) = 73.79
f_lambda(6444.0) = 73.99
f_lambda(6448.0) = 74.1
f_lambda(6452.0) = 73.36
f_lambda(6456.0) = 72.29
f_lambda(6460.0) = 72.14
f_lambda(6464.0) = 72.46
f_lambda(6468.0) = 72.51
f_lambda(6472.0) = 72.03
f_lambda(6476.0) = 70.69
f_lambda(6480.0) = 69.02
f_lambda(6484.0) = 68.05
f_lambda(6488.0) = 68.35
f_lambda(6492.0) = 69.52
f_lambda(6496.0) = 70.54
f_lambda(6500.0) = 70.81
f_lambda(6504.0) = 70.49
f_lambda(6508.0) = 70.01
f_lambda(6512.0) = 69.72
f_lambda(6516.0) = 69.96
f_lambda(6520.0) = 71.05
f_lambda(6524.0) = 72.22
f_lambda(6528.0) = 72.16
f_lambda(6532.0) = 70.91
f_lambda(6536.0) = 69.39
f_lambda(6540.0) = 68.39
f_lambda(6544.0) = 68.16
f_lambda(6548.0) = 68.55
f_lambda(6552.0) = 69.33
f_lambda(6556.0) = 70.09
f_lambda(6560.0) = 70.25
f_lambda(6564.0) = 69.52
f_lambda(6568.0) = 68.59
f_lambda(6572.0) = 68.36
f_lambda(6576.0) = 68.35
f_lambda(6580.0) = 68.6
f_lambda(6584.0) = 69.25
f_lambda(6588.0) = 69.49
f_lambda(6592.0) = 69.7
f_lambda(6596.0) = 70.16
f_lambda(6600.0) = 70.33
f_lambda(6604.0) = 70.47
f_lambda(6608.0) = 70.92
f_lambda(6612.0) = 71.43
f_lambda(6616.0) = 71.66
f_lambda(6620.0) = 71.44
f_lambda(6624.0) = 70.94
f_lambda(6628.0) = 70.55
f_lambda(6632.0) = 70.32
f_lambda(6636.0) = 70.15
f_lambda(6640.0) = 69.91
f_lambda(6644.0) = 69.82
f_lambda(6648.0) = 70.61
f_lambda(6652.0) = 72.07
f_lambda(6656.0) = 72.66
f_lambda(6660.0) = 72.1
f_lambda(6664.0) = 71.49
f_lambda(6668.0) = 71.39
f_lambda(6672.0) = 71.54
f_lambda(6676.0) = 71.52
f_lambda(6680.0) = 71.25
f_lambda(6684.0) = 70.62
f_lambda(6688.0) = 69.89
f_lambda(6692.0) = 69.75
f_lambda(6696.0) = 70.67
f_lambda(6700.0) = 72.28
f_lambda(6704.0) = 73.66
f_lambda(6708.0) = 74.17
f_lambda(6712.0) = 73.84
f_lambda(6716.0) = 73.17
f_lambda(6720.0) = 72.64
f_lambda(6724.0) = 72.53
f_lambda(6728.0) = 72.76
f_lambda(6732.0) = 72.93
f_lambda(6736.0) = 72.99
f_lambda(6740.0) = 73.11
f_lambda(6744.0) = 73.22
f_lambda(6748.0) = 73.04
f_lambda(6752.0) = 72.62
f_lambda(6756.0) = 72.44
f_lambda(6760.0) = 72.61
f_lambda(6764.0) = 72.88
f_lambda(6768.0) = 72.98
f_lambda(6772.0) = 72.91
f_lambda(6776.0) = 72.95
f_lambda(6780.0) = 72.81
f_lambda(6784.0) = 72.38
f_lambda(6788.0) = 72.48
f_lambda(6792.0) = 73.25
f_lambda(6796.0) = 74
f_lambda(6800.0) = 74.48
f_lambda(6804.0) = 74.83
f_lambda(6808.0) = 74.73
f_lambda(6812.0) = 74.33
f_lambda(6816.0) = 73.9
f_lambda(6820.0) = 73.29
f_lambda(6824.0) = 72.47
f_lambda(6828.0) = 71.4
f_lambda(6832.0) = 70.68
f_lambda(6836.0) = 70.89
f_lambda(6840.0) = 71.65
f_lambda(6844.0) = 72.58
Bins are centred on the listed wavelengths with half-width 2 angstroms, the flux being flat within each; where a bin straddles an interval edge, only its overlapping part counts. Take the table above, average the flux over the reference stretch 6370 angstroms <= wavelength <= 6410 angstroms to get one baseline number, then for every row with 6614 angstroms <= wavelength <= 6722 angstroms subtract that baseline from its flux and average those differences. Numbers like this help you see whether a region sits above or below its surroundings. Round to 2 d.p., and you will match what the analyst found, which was -4.27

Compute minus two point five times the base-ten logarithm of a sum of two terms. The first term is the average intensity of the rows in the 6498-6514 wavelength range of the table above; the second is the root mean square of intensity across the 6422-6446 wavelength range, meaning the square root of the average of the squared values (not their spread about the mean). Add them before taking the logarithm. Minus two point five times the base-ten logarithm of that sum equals -5.40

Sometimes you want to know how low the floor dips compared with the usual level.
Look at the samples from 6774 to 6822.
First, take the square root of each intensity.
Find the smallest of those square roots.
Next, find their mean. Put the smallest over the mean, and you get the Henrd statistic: 0.9916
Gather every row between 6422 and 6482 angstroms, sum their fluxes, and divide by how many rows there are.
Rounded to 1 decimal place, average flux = 73.0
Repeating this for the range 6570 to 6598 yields 69.1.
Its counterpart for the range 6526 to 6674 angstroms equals 70.2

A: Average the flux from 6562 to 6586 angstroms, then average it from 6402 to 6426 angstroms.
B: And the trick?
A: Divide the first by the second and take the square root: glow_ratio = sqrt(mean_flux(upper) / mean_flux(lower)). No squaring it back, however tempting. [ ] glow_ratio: 0.96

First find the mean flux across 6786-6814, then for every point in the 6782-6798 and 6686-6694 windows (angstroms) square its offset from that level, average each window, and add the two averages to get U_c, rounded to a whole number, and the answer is 19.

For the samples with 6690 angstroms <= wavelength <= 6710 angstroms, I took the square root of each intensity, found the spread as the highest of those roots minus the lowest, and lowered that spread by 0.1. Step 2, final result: 0.16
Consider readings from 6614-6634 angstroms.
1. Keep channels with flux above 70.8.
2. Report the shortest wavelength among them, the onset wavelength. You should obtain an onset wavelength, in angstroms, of 6616.0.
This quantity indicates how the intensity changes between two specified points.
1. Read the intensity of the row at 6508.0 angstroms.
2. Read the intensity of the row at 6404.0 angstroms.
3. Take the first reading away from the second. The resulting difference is 5.0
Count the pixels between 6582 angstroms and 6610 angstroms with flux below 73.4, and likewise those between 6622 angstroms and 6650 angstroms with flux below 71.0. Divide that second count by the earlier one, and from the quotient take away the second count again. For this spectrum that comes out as -6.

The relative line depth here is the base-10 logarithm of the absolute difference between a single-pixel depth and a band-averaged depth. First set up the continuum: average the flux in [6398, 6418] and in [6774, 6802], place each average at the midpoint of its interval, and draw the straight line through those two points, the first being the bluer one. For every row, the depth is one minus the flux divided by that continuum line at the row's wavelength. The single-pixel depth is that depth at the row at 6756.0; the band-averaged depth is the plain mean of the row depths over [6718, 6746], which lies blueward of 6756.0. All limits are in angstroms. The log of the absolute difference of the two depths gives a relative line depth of -2.3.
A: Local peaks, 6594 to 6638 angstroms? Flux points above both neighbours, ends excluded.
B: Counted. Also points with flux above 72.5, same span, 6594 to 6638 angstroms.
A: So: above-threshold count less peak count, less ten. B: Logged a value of -11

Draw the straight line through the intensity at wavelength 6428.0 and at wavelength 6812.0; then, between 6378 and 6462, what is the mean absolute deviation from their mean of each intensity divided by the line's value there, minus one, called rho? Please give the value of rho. 0.0127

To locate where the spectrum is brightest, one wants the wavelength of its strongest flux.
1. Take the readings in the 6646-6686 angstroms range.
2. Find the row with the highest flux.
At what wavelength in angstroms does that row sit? 6656.0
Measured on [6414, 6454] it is 6428.0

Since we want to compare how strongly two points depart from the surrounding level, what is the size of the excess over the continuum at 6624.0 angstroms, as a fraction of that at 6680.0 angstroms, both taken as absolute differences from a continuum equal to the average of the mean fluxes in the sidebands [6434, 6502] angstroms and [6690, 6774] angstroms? 1.3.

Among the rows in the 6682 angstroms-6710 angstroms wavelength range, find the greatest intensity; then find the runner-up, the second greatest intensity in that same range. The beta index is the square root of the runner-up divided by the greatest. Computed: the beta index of 0.997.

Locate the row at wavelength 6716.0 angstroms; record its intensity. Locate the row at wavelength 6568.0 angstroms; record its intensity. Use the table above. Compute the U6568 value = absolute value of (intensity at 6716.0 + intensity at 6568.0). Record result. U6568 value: 142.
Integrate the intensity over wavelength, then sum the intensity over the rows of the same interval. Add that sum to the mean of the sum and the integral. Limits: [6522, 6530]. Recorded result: 505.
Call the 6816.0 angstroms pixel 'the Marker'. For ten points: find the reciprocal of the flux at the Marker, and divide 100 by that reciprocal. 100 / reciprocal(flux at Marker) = 7390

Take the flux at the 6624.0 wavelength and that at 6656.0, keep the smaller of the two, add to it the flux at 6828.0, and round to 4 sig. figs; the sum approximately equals 142.3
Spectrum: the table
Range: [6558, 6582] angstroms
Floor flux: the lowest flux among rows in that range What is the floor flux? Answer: 68.35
